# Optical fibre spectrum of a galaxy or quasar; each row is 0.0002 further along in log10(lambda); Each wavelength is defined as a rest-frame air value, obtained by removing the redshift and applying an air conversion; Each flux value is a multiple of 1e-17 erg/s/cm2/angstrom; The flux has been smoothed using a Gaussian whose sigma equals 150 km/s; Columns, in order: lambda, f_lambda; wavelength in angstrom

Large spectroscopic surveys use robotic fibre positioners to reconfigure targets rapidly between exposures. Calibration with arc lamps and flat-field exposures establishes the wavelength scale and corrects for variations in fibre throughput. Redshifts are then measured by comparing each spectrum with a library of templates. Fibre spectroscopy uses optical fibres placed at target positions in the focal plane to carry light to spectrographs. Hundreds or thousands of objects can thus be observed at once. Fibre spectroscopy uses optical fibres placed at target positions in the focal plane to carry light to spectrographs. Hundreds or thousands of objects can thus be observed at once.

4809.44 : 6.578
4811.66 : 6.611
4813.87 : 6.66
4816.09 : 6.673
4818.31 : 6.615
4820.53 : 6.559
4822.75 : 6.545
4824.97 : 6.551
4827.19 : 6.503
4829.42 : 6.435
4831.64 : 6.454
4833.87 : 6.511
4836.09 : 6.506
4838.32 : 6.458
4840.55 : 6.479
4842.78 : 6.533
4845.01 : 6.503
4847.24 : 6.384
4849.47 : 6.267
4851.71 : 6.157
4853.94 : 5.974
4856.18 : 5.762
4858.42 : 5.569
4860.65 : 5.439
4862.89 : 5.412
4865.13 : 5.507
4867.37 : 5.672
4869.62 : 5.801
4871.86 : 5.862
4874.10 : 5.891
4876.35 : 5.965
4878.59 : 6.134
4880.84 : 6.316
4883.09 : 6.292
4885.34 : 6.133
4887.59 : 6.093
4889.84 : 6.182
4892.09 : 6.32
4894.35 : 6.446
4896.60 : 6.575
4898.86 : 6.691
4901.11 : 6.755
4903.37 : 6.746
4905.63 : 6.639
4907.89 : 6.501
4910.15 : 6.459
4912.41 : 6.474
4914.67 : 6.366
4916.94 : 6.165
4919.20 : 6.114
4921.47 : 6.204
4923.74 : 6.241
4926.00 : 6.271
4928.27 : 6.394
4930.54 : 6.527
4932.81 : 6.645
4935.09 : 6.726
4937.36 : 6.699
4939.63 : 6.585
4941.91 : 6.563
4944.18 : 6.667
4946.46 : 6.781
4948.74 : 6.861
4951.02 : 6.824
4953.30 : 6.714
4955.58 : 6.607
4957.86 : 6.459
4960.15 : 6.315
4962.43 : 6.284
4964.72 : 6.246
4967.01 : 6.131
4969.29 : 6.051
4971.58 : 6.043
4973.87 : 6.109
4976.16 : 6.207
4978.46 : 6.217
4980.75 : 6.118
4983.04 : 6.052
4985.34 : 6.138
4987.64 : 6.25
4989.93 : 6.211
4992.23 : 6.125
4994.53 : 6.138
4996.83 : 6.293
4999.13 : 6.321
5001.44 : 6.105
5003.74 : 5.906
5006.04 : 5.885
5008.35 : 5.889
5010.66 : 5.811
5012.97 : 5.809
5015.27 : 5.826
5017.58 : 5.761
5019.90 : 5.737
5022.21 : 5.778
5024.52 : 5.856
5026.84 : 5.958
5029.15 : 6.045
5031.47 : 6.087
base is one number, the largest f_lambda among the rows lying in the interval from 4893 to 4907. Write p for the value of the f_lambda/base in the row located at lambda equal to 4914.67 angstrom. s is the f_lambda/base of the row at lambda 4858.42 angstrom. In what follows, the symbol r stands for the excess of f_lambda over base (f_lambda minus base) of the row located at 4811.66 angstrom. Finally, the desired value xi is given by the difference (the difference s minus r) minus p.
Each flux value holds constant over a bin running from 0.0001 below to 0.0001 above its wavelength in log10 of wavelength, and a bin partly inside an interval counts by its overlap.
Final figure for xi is 0.03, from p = 0.942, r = -0.1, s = 0.82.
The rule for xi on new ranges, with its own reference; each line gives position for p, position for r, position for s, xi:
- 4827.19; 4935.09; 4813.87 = 0.05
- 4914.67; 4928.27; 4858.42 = 0.24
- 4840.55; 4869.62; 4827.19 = 0.96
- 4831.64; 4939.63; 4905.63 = 0.20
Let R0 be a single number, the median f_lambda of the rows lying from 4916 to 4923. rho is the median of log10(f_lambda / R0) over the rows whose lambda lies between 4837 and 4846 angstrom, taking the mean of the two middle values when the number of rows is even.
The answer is 0.02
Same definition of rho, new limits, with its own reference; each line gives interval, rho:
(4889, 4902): 0.02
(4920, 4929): 0.01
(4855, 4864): -0.05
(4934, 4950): 0.04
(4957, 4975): 0.00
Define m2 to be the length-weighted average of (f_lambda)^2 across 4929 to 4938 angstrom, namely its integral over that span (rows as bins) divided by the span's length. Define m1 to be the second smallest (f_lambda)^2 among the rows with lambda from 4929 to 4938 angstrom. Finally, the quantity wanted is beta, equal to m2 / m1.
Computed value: 1.00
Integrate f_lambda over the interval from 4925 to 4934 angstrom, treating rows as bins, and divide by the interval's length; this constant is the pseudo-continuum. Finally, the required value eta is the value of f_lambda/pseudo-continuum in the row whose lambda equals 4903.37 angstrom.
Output 1.04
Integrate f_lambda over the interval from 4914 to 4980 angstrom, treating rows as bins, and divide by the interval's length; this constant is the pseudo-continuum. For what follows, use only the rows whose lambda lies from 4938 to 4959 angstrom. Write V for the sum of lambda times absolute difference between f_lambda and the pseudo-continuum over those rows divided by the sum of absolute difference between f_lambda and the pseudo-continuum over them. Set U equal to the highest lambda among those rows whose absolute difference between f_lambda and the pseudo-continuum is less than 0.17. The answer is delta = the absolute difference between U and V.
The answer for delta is 9.3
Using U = 4957.86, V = 4948.5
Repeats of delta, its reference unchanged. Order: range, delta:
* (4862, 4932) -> 46.2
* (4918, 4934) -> 5.6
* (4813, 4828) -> 8.1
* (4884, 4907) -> 0.7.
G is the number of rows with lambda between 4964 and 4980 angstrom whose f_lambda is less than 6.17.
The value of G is 4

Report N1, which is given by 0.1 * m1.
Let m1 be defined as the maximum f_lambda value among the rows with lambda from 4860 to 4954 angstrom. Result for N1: 0.686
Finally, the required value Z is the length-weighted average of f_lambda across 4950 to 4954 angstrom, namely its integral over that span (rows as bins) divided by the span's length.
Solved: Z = 6.8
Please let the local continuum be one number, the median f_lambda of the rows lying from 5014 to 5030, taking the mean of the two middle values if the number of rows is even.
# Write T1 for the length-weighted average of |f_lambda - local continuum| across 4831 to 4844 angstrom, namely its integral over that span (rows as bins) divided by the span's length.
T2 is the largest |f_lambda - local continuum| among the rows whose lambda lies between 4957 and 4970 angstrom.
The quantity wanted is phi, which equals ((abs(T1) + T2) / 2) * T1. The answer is 0.4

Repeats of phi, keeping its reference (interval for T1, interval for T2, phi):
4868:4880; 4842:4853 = 0.1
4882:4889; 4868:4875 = 0.1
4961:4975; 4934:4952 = 0.2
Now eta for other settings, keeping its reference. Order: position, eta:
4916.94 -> 0.95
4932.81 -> 1.03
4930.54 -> 1.01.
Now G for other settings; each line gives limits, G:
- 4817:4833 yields 0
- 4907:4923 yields 2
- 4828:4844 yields 0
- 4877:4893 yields 3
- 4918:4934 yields 1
